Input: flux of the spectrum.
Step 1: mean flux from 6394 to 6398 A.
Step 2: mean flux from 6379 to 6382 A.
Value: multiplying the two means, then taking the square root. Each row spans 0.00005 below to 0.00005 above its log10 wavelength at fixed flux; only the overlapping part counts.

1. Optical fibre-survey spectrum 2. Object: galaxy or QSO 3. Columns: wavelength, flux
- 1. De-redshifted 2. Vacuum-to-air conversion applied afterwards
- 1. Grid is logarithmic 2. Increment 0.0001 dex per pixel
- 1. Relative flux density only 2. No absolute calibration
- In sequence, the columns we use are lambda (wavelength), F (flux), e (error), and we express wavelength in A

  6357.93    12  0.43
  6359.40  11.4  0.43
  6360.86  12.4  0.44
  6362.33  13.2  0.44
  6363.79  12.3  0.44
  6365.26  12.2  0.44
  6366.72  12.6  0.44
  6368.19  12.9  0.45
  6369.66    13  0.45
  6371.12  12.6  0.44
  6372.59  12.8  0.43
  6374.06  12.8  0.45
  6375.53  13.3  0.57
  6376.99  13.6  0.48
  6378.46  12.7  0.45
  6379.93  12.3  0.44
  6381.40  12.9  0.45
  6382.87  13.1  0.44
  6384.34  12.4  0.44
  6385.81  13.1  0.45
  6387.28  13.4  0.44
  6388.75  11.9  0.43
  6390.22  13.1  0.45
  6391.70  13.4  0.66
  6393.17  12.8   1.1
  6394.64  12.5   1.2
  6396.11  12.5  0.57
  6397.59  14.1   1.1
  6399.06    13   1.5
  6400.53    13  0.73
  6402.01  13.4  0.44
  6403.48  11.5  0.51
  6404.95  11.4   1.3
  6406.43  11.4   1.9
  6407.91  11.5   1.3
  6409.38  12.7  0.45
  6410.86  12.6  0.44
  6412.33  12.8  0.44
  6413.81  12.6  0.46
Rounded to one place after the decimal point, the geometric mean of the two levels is 12.8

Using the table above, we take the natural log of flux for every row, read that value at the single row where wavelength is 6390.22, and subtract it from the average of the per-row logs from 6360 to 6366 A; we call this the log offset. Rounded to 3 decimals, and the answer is -0.045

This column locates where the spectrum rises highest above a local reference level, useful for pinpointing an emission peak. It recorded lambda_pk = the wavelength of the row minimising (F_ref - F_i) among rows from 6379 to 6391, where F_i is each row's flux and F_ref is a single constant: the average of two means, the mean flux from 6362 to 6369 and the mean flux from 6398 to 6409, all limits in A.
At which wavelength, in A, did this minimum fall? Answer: 6387.28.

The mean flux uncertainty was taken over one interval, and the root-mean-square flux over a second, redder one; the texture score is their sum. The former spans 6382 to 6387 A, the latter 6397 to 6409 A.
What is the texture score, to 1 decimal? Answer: 12.9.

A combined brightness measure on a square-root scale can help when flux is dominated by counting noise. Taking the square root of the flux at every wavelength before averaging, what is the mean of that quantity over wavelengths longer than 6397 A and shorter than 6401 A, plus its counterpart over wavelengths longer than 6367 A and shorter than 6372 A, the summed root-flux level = 7.24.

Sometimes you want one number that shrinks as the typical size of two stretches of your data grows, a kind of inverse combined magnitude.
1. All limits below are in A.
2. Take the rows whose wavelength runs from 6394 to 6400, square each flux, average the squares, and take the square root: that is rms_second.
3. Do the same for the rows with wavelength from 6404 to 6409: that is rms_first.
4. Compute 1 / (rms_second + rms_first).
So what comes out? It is 0.0409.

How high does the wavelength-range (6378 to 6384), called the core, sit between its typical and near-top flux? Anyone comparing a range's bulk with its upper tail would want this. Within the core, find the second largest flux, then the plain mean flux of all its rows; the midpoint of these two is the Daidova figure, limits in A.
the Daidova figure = 12.8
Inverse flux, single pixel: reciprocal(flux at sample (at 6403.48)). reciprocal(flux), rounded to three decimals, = 0.087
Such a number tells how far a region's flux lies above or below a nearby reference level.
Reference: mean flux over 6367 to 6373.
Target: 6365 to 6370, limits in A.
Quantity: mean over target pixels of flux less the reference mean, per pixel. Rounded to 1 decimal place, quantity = -0.1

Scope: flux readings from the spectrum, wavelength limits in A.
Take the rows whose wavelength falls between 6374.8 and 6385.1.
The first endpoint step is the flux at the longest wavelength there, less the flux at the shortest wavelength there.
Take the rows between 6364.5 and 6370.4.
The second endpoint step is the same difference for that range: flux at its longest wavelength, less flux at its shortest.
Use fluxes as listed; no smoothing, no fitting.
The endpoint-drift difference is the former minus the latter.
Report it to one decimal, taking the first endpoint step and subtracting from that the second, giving -1.7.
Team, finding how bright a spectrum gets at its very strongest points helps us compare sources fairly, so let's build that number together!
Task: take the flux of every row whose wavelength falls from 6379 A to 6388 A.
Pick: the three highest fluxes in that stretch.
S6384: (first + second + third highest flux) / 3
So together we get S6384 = 13.2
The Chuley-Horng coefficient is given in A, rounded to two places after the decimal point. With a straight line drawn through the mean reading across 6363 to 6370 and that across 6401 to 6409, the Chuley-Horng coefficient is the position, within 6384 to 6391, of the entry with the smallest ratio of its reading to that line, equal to 6388.75 A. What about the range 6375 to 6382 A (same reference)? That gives 6379.93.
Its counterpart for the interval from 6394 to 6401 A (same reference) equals 6394.64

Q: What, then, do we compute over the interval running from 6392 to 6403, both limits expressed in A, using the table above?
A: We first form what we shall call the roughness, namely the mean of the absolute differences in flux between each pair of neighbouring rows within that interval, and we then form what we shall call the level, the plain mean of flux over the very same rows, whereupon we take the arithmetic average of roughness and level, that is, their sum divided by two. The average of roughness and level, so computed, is 6.8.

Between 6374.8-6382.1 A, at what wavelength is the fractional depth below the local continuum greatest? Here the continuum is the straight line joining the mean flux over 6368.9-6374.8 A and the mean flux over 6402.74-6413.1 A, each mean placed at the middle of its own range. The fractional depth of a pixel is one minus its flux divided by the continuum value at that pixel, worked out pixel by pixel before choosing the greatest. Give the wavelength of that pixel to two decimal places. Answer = 6379.93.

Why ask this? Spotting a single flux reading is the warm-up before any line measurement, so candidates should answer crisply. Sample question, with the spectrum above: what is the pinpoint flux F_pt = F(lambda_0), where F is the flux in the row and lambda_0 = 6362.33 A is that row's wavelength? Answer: 13.2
